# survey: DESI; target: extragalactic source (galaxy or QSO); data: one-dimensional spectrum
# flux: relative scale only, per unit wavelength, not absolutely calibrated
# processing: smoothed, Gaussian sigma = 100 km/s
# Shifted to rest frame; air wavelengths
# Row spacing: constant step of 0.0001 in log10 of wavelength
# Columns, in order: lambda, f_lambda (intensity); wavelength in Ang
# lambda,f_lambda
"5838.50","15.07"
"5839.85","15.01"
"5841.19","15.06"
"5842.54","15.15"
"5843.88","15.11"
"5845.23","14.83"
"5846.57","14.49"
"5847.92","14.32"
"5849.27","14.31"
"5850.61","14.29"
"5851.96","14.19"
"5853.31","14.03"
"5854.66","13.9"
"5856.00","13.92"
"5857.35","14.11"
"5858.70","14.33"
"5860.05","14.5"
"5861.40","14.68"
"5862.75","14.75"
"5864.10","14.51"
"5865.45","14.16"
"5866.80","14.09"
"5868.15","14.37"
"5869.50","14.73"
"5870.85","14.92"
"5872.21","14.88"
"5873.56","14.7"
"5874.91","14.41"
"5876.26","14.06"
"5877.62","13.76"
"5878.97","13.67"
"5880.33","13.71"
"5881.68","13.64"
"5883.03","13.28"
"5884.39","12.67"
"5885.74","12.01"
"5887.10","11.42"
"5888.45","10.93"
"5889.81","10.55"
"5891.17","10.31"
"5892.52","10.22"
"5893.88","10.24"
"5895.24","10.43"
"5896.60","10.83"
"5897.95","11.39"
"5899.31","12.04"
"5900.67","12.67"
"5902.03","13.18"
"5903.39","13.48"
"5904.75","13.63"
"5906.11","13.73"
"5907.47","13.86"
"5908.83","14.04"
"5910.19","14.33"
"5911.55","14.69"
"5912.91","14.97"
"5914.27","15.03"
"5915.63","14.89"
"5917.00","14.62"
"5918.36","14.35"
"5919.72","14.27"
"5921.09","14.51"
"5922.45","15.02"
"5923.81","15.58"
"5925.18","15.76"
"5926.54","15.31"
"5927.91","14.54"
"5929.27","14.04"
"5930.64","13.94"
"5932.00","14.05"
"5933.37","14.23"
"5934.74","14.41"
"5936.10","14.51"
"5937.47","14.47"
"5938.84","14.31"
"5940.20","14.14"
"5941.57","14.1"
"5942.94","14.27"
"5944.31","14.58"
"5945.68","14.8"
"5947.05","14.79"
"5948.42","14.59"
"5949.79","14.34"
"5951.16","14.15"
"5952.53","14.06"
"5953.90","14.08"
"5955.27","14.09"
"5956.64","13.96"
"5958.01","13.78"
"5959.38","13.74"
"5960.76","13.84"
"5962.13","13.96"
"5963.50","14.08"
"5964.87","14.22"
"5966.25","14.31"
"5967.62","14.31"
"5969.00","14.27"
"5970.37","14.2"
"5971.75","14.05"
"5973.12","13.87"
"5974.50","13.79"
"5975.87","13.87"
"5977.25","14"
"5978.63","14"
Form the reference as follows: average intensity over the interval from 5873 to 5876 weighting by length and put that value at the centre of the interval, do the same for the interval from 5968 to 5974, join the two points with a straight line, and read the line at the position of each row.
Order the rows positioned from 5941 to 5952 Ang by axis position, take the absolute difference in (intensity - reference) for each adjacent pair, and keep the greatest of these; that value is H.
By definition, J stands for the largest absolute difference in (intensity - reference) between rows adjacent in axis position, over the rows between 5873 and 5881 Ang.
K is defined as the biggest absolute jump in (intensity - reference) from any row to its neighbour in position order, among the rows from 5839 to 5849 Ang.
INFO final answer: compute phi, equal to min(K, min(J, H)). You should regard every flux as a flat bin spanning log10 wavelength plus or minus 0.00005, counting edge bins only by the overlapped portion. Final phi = 0.32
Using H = 0.32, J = 0.34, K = 0.33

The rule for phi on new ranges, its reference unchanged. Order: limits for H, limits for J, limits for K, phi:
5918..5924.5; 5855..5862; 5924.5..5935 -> 0.23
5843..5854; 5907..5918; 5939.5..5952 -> 0.32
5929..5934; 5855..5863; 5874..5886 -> 0.19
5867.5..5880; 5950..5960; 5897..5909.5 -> 0.17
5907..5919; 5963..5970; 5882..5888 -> 0.15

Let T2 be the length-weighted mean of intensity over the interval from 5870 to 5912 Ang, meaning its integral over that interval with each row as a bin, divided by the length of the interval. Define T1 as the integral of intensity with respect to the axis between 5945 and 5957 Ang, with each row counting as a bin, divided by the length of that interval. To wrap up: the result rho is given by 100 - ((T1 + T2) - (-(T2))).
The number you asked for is 60.02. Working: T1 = 14.3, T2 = 12.8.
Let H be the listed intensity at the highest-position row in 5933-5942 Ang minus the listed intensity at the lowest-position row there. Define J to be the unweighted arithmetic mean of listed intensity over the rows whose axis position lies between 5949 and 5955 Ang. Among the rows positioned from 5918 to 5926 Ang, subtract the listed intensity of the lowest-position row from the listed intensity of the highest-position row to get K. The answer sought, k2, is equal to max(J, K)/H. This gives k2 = -109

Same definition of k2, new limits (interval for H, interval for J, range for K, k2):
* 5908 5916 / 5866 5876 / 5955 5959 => 17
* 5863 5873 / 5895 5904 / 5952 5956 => 32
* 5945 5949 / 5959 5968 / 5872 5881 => -67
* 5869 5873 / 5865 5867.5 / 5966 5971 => 94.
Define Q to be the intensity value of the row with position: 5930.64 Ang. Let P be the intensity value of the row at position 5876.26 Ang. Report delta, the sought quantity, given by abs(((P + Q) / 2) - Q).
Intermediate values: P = 14.06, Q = 13.94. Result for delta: 0.06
